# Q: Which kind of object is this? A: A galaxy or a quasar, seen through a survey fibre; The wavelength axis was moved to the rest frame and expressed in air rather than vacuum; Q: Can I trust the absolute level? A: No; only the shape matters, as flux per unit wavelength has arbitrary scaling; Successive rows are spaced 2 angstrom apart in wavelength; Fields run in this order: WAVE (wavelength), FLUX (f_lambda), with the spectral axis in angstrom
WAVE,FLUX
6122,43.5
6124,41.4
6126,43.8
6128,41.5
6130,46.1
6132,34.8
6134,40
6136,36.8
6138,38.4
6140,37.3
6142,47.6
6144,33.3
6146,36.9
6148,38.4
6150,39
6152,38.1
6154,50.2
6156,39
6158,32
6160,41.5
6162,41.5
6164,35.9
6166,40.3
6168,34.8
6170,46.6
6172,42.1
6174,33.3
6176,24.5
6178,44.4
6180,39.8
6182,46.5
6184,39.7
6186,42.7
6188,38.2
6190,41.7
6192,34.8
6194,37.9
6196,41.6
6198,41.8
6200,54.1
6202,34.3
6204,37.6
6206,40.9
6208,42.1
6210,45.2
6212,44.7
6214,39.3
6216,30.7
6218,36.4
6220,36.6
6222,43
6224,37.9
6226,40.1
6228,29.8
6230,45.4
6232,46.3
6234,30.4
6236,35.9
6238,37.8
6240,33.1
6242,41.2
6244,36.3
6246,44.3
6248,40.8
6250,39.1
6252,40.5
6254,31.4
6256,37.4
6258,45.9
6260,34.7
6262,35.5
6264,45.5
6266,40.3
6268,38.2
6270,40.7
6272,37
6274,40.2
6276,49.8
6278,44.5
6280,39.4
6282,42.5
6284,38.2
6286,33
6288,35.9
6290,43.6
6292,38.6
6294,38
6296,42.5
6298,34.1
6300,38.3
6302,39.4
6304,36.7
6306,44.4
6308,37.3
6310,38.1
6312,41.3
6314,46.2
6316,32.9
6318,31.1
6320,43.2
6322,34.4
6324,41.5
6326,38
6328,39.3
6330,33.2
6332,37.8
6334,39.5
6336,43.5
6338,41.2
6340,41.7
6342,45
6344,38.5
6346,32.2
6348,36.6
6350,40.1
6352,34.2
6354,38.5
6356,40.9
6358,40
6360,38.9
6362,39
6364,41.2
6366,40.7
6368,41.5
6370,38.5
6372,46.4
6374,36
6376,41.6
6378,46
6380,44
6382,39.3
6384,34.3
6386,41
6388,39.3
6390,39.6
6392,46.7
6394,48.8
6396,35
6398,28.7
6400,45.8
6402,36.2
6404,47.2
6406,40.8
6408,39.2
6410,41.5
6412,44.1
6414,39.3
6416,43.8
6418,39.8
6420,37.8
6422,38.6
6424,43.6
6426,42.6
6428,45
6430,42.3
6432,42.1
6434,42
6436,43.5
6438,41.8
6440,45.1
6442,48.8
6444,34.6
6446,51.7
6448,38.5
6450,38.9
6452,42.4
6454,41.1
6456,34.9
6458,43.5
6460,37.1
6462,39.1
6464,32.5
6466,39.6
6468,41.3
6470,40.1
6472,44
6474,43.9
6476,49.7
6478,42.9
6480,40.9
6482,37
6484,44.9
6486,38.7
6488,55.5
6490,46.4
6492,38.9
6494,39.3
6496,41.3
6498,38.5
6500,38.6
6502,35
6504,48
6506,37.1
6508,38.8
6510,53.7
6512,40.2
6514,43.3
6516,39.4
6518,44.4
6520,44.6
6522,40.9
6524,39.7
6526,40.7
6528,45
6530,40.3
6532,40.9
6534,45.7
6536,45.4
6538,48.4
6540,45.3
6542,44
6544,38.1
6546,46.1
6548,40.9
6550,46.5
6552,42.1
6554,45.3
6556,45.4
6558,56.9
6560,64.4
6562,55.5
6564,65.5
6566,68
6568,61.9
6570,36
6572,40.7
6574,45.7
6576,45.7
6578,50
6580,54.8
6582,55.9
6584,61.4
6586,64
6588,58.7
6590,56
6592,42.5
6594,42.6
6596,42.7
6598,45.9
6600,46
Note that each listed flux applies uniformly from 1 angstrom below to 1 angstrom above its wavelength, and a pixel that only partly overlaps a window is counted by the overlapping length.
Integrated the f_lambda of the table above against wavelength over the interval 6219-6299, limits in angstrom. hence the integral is 3131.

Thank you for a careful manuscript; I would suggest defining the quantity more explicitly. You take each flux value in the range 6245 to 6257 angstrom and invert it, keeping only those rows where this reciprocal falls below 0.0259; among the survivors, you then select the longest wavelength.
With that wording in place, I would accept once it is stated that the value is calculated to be 6252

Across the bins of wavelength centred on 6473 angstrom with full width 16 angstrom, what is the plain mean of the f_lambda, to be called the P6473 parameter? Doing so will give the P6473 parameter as 42.8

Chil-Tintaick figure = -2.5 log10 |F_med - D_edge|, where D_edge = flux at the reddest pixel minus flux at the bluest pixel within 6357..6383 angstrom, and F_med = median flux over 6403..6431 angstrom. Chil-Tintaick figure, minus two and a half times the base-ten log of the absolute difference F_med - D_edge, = -4.1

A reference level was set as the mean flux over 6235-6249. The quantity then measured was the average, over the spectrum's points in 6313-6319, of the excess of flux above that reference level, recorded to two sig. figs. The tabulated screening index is -1.8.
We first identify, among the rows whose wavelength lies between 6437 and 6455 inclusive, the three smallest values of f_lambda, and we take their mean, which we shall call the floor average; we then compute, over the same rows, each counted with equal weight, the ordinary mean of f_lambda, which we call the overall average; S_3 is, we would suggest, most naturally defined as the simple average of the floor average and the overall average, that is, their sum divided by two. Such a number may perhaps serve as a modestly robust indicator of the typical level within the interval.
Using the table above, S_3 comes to 39.9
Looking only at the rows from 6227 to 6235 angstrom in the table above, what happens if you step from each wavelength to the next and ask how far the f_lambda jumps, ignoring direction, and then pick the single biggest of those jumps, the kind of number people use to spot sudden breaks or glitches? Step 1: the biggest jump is 16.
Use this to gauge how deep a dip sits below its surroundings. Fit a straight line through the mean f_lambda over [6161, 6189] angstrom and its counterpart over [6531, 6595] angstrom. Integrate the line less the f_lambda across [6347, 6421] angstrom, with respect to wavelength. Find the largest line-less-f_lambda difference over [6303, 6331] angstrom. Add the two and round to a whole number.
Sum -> 363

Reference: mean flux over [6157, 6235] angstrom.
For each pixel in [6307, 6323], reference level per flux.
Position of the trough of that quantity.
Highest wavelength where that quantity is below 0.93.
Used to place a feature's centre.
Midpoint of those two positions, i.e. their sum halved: 6317 angstrom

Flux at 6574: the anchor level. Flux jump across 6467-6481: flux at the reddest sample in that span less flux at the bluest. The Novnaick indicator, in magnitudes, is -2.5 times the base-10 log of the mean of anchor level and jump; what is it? -3.4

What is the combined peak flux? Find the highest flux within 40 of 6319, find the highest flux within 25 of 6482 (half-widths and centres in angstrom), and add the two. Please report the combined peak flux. 102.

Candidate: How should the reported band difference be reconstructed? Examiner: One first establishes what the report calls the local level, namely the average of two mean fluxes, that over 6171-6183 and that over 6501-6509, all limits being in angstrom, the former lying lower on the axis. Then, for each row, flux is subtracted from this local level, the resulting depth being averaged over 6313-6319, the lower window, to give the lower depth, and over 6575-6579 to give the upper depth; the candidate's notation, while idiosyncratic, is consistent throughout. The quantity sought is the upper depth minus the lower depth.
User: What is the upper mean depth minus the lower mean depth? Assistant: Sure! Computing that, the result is -11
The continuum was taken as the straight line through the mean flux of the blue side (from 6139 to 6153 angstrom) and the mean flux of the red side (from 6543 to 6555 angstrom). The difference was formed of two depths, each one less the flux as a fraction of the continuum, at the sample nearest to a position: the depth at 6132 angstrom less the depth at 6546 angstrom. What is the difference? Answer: 0.16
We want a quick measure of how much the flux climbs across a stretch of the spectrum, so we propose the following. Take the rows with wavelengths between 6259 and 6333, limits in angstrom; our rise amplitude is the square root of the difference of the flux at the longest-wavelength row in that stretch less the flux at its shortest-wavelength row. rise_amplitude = 1.8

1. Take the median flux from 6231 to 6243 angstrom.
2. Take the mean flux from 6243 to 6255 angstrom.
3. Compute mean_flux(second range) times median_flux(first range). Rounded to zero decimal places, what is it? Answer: 1427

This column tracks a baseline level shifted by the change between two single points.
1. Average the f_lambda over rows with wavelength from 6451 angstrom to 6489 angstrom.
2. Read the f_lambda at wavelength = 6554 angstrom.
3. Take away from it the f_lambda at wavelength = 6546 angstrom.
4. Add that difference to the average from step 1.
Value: 40.7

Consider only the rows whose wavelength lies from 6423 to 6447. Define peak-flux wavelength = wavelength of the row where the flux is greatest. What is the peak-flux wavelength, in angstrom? 6446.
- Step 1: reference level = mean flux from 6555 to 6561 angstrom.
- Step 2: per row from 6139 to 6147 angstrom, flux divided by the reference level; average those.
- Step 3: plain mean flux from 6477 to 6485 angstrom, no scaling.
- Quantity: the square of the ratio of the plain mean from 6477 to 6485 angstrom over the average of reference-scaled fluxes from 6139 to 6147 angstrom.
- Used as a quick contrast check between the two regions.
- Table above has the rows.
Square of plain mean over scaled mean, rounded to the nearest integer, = 3524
